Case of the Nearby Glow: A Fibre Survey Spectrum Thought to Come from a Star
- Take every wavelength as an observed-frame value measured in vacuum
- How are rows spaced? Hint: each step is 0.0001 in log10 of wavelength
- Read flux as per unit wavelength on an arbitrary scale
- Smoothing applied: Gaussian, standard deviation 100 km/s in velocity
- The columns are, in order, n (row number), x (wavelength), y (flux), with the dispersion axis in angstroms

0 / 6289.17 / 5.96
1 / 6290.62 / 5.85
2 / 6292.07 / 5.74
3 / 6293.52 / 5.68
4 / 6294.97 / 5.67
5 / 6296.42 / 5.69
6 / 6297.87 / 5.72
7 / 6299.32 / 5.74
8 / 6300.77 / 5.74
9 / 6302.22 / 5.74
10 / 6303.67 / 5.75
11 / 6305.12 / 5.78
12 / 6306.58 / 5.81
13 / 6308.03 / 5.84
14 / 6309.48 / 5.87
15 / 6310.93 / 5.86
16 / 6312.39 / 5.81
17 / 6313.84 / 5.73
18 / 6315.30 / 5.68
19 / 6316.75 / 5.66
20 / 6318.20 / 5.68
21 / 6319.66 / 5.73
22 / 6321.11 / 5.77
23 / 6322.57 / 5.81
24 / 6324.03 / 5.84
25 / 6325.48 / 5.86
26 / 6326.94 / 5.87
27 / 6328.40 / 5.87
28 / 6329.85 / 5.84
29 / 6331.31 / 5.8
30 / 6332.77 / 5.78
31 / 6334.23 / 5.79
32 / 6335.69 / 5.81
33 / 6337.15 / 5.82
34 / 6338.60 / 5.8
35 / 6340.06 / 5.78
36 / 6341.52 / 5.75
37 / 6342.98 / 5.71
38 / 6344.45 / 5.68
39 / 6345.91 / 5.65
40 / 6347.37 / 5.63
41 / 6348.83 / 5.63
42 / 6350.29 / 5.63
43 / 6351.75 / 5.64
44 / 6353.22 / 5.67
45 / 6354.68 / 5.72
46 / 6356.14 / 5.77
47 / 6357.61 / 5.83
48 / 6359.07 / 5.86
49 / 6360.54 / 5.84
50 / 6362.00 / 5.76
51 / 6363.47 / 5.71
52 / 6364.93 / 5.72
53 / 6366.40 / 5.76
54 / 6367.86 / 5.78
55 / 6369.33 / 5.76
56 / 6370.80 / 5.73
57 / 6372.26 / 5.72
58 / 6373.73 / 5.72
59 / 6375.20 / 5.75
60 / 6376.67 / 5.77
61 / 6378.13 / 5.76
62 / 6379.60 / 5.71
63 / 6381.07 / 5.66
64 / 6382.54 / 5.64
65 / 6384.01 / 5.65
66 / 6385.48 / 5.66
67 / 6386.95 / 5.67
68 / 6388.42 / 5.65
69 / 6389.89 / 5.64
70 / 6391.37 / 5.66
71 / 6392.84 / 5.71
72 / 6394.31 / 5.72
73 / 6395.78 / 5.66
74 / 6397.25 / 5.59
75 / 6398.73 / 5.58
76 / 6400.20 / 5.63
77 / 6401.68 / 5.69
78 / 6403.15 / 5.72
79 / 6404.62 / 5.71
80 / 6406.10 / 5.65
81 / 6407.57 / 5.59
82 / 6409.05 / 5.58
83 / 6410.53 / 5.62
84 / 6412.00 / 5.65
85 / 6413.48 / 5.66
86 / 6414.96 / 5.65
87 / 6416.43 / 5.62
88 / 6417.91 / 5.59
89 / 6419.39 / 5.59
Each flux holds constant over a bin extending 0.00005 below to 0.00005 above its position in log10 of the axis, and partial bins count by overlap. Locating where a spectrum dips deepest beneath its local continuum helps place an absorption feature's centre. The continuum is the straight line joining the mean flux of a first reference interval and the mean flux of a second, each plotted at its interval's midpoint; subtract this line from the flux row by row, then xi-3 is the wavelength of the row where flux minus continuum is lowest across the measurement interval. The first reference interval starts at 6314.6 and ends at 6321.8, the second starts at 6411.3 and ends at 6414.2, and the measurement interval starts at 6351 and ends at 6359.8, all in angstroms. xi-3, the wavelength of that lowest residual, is 6351.75 angstroms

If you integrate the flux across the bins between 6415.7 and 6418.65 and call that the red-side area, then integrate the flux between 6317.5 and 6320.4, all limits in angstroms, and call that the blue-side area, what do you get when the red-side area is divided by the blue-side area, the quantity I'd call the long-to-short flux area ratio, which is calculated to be 1.00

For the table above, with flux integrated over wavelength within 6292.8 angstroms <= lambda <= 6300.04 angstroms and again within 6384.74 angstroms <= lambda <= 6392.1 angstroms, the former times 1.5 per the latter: 1.49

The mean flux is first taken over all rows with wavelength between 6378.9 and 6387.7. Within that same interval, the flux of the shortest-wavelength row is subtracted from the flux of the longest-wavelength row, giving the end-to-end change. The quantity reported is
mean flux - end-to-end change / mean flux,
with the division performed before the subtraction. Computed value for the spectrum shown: 5.67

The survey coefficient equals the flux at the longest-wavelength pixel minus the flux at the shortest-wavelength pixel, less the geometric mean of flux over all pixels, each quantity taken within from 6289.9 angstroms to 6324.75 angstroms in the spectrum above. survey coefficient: -5.77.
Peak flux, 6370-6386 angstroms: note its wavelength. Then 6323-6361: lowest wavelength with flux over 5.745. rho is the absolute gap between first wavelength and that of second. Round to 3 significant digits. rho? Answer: 52.6 angstroms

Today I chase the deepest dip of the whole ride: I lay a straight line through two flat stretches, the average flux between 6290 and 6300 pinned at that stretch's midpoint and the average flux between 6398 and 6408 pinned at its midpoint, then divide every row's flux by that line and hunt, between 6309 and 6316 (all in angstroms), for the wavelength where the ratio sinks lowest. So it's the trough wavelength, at 6315.30 angstroms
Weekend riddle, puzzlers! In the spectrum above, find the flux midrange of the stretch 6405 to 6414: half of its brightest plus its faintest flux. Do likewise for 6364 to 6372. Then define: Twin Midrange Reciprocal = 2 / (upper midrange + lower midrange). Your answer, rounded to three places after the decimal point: 0.176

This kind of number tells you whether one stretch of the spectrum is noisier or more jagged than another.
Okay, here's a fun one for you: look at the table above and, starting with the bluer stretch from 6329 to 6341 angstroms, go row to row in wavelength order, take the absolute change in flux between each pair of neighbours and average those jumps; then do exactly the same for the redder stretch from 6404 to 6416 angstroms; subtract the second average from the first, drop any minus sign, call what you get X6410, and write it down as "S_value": 0.011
